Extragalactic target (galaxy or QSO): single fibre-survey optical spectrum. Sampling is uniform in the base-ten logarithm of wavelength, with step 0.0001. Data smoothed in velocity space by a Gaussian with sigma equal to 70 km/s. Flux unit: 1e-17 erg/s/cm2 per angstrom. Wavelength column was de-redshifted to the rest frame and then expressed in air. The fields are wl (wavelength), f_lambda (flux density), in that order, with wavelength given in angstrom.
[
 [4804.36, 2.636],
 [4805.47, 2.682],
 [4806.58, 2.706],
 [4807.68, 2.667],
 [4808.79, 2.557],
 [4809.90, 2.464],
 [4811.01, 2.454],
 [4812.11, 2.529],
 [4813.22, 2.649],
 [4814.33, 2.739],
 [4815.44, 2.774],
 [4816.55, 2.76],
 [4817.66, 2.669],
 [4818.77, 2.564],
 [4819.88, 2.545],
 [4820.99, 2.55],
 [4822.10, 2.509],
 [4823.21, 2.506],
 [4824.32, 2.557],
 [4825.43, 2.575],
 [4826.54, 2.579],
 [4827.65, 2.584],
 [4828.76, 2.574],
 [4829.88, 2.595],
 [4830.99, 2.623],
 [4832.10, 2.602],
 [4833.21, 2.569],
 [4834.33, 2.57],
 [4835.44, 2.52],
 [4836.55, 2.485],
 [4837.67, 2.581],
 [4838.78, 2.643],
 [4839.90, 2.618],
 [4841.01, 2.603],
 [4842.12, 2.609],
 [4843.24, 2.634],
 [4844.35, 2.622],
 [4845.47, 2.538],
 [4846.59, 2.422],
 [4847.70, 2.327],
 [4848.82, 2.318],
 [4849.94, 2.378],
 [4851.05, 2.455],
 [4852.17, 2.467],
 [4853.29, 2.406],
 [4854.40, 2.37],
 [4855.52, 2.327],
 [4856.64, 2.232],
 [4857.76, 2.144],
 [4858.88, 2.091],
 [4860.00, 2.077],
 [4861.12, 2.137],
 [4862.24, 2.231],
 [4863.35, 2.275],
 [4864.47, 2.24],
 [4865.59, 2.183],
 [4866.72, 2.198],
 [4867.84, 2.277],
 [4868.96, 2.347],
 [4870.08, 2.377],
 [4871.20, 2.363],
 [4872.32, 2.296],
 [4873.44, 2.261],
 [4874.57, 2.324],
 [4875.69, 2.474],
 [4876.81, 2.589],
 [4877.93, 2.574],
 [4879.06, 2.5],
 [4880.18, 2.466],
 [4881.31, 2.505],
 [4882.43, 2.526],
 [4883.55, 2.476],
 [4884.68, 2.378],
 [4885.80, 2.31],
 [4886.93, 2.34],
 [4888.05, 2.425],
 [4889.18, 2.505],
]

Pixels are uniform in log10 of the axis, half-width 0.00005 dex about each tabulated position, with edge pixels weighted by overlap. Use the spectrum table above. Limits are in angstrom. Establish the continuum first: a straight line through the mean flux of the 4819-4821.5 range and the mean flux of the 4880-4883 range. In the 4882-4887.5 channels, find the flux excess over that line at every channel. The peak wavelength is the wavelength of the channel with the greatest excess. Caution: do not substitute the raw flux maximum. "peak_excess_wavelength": 4882.43 angstrom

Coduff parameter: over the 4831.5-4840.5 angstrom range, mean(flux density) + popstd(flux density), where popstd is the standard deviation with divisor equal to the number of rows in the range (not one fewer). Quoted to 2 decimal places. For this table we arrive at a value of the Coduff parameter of 2.62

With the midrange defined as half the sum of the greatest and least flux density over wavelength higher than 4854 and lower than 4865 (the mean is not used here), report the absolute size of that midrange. 2.22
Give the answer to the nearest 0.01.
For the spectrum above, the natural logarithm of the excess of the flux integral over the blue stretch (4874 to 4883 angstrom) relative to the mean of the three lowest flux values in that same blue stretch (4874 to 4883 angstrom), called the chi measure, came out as 3.00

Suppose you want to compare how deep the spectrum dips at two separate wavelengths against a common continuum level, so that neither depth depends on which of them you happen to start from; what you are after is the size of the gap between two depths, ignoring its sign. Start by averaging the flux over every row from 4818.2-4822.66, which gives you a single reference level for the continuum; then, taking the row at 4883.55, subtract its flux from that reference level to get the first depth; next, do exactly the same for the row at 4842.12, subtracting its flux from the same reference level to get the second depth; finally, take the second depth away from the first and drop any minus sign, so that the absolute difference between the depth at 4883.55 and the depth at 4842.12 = 0.13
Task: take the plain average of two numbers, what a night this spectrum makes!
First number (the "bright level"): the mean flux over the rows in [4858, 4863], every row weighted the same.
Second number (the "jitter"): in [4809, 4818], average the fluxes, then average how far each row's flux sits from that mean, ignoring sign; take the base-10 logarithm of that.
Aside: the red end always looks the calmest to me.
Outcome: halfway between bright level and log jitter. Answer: 0.59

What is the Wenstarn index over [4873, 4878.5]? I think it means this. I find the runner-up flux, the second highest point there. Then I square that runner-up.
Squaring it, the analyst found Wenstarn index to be 6.6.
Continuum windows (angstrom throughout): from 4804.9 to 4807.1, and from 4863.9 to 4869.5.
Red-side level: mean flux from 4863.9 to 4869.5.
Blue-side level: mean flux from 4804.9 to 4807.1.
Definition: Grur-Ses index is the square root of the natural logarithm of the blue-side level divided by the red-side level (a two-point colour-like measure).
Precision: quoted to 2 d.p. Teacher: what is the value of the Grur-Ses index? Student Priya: 0.42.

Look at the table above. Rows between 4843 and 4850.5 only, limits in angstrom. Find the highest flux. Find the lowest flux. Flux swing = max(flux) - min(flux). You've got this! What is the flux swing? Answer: 0.32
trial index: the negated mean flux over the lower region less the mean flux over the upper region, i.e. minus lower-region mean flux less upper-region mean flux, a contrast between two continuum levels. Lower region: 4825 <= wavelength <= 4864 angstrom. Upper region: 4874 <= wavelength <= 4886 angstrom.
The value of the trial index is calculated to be -4.92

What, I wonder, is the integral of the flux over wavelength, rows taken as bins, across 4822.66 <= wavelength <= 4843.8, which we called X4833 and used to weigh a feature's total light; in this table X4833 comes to 54.6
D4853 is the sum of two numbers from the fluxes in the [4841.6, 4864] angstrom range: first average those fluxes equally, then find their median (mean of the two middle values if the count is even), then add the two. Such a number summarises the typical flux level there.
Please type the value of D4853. 4.70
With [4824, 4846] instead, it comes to 5.17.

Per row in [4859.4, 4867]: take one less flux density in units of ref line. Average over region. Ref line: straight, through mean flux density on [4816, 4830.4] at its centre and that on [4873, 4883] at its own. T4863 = 0.12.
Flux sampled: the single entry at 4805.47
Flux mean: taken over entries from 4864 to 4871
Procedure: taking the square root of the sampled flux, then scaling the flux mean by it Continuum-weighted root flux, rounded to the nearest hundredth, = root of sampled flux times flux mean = 3.72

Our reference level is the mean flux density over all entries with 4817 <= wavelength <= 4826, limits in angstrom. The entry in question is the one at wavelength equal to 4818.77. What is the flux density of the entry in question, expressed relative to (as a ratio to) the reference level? 1.00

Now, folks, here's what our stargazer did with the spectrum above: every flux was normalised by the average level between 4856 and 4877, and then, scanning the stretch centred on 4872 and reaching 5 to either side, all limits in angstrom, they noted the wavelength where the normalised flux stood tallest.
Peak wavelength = 4876.81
